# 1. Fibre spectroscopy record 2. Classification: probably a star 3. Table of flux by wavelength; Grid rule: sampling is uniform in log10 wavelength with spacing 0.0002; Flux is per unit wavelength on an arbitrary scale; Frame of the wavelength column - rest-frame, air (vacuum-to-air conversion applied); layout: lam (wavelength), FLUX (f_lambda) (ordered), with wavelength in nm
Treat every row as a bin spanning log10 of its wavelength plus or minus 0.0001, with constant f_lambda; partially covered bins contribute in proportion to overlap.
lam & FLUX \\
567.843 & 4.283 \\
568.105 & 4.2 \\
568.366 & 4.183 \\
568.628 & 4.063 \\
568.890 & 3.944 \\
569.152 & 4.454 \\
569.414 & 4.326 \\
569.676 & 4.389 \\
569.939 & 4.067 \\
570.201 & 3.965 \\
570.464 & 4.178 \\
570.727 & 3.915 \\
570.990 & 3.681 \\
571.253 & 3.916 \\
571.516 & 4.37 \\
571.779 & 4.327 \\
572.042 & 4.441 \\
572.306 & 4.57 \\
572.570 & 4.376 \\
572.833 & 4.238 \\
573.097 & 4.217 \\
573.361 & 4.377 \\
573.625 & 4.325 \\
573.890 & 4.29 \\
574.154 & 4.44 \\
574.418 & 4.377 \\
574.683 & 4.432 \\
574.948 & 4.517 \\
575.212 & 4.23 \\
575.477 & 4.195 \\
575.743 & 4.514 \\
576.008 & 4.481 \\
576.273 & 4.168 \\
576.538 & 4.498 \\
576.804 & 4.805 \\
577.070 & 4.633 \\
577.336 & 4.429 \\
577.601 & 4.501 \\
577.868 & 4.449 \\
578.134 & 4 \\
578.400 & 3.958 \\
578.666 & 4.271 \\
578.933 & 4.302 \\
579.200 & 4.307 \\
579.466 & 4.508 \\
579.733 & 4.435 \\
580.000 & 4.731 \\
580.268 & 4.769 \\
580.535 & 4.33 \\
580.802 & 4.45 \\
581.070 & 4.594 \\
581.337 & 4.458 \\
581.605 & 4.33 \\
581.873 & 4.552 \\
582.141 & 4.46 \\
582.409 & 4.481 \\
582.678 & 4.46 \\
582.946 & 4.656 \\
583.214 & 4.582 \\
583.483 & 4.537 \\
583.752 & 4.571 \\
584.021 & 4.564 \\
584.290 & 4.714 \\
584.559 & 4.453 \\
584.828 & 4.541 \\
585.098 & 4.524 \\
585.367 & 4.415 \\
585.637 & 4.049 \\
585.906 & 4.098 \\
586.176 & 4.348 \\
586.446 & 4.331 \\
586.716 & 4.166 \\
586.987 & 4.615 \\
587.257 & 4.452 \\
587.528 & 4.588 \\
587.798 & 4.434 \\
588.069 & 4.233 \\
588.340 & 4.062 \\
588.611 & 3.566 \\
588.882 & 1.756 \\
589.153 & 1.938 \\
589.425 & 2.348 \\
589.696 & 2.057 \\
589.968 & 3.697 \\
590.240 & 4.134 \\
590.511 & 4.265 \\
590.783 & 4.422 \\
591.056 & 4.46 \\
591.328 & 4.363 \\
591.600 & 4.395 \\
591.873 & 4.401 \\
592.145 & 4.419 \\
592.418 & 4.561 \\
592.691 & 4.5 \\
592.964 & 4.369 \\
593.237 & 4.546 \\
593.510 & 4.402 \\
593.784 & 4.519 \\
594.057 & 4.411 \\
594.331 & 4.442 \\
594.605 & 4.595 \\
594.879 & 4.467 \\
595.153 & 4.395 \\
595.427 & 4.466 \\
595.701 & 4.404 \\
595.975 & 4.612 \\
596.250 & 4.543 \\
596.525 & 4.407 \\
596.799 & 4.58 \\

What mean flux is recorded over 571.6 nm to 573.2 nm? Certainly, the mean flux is 4.4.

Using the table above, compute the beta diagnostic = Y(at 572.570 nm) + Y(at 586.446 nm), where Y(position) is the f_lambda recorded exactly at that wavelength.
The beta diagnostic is 8.71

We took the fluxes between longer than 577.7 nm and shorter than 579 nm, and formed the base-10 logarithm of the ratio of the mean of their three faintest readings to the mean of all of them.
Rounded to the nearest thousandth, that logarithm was -0.013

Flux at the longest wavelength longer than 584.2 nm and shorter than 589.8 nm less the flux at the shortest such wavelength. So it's -2.66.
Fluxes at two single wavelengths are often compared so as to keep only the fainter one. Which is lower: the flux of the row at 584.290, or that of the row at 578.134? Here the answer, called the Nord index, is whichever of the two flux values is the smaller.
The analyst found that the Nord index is 4.0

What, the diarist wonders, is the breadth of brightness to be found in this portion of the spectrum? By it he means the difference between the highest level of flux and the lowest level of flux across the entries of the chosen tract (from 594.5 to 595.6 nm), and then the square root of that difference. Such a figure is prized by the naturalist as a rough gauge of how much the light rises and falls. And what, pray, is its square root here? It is 0.45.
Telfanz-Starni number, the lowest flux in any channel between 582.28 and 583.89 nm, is 4.46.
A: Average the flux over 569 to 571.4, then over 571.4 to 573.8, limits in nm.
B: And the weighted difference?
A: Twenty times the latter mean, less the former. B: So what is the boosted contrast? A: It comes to 83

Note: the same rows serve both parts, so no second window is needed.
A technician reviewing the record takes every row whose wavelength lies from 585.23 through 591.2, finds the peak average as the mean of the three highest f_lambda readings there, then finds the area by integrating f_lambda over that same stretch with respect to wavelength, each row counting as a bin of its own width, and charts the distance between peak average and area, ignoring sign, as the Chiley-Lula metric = 18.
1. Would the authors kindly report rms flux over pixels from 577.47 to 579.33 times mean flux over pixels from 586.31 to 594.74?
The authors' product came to 17.2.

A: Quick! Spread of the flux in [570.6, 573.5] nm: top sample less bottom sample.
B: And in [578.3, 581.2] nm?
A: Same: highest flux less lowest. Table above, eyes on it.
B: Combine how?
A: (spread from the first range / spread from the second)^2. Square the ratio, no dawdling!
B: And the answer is 1.2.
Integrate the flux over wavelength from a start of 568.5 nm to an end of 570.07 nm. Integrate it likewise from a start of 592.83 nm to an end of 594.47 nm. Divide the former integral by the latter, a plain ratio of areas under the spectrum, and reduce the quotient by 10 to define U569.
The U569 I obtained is -9.09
